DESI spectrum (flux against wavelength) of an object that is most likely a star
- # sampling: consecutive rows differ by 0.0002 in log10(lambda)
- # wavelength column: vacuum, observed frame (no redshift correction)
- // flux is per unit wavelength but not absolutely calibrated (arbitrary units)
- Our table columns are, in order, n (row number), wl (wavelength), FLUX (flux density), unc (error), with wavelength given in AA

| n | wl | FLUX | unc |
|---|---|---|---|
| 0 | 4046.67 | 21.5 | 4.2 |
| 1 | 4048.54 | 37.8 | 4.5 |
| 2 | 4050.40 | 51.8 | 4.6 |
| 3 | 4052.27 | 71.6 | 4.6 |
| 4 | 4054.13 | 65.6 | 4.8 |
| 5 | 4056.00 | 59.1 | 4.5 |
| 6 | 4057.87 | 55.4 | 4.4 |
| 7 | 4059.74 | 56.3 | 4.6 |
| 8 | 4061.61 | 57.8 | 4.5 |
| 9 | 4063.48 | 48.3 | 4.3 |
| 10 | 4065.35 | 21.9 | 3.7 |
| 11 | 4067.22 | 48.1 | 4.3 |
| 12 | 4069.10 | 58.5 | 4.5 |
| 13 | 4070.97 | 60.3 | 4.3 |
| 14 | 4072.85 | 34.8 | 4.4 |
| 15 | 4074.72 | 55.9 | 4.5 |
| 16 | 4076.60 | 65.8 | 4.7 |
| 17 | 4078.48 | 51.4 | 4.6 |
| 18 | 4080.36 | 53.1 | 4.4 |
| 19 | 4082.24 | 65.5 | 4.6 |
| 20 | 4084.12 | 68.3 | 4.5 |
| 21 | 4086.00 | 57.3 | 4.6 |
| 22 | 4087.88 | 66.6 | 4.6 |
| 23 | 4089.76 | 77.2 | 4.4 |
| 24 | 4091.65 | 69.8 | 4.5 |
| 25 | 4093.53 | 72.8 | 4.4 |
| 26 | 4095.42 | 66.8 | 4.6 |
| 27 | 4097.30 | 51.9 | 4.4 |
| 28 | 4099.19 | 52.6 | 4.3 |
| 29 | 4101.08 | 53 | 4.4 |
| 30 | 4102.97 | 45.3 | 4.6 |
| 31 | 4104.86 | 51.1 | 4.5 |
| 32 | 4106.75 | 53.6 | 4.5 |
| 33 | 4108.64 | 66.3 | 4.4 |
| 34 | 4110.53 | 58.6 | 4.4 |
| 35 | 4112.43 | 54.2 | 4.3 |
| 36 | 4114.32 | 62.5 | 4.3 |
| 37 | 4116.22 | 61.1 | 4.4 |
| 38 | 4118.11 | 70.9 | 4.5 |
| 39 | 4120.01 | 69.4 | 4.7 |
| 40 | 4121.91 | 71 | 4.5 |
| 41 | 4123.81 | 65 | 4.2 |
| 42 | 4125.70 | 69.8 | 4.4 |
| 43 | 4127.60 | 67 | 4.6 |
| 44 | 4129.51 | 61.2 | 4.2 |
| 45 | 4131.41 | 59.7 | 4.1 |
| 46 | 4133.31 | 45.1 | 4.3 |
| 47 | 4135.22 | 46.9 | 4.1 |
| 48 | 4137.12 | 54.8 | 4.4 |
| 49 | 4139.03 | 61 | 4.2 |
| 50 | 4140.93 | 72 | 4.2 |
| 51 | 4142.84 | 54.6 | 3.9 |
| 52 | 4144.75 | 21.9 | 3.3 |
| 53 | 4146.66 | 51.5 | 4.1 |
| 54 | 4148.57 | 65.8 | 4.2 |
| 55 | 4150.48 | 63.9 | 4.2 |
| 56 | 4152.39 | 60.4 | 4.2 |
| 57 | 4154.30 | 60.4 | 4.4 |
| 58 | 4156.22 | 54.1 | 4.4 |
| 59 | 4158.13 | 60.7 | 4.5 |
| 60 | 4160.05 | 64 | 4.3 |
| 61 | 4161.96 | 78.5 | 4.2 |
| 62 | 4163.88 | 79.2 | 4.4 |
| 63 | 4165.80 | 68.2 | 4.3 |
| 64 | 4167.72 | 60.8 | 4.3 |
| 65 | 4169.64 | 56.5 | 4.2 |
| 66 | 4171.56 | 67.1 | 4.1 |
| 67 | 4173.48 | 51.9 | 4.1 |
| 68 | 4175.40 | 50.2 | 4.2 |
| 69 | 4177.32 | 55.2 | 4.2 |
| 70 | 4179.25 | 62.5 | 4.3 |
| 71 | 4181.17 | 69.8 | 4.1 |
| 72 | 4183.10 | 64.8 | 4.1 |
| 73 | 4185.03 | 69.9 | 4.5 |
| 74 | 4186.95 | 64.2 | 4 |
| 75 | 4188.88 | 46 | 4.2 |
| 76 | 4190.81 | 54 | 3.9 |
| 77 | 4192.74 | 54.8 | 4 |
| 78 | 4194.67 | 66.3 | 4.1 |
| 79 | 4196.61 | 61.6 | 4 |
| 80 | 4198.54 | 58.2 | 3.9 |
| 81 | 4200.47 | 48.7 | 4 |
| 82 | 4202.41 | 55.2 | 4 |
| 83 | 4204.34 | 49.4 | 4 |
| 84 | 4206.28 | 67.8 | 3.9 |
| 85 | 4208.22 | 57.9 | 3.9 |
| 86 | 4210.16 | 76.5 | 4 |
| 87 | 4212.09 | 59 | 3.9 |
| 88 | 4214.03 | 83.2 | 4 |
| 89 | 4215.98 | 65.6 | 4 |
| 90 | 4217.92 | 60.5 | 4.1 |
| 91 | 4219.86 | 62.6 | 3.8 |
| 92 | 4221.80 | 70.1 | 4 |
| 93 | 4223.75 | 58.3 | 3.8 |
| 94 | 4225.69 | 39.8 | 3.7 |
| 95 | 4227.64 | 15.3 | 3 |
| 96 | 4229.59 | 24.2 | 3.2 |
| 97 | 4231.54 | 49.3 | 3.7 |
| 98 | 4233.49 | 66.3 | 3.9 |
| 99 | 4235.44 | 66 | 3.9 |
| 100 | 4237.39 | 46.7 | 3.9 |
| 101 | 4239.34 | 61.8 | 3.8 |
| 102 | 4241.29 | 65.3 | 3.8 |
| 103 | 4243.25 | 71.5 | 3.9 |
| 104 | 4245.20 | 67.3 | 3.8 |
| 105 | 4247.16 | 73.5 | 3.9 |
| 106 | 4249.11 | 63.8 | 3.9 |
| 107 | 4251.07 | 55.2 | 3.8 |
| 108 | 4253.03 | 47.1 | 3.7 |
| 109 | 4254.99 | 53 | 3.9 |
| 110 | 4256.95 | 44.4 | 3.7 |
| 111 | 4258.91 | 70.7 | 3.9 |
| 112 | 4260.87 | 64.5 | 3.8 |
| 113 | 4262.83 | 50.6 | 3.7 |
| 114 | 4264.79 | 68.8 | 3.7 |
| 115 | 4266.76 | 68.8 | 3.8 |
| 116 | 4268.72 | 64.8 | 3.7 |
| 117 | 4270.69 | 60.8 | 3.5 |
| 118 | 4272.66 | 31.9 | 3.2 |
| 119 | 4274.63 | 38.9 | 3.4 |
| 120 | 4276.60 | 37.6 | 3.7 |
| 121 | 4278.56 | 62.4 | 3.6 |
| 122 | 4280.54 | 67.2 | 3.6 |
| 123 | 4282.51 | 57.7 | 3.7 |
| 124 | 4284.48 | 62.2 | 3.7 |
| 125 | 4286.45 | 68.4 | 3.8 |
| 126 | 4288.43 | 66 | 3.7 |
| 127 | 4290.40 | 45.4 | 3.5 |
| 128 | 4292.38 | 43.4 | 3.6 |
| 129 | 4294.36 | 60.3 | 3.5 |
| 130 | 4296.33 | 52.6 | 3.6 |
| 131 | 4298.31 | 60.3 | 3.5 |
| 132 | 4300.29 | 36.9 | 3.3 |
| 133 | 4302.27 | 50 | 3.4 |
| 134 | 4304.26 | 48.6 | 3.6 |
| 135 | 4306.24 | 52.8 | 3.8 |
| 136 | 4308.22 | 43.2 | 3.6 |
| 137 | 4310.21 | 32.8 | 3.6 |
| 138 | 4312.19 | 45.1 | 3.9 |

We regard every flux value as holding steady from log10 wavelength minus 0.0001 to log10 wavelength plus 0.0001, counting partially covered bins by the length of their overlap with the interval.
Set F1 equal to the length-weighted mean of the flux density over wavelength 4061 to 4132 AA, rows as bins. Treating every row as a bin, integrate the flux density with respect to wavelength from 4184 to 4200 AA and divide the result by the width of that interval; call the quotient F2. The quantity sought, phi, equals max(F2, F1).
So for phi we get 59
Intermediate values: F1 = 59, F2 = 59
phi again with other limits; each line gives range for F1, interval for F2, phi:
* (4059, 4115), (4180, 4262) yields 59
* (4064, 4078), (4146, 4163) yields 62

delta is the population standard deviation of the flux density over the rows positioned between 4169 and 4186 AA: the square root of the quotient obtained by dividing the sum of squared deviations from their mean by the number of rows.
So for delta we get 7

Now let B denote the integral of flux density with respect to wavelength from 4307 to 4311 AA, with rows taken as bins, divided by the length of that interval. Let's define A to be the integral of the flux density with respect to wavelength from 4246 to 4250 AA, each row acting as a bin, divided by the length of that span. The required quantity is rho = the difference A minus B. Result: 30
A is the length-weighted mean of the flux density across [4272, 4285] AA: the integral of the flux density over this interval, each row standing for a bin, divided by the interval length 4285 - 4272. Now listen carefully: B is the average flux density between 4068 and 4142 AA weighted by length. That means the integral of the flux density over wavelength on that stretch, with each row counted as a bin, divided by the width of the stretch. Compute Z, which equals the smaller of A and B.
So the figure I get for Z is 51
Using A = 51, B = 60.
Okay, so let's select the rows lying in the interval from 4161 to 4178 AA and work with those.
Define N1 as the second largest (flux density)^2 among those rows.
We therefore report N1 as 6162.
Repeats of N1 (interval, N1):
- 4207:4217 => 5852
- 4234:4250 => 5112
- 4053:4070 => 3493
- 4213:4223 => 4914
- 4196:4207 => 3795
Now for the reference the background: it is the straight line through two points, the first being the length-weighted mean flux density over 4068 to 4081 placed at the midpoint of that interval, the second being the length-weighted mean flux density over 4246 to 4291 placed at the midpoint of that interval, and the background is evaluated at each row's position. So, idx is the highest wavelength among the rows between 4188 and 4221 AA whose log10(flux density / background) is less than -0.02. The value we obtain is 4204.34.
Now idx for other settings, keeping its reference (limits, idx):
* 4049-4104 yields 4102.97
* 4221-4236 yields 4231.54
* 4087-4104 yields 4102.97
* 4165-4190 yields 4188.88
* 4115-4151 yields 4146.66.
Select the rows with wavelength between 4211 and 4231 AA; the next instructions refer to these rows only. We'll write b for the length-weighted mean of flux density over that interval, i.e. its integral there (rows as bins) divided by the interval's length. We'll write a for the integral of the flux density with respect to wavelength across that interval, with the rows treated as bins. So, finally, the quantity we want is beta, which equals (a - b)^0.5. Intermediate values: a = 1078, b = 54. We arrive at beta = 32.0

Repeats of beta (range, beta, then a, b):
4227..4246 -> 31.2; 1025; 54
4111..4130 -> 34.2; 1237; 65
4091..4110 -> 32.4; 1105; 58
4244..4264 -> 33.6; 1185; 59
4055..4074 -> 30.0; 953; 50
